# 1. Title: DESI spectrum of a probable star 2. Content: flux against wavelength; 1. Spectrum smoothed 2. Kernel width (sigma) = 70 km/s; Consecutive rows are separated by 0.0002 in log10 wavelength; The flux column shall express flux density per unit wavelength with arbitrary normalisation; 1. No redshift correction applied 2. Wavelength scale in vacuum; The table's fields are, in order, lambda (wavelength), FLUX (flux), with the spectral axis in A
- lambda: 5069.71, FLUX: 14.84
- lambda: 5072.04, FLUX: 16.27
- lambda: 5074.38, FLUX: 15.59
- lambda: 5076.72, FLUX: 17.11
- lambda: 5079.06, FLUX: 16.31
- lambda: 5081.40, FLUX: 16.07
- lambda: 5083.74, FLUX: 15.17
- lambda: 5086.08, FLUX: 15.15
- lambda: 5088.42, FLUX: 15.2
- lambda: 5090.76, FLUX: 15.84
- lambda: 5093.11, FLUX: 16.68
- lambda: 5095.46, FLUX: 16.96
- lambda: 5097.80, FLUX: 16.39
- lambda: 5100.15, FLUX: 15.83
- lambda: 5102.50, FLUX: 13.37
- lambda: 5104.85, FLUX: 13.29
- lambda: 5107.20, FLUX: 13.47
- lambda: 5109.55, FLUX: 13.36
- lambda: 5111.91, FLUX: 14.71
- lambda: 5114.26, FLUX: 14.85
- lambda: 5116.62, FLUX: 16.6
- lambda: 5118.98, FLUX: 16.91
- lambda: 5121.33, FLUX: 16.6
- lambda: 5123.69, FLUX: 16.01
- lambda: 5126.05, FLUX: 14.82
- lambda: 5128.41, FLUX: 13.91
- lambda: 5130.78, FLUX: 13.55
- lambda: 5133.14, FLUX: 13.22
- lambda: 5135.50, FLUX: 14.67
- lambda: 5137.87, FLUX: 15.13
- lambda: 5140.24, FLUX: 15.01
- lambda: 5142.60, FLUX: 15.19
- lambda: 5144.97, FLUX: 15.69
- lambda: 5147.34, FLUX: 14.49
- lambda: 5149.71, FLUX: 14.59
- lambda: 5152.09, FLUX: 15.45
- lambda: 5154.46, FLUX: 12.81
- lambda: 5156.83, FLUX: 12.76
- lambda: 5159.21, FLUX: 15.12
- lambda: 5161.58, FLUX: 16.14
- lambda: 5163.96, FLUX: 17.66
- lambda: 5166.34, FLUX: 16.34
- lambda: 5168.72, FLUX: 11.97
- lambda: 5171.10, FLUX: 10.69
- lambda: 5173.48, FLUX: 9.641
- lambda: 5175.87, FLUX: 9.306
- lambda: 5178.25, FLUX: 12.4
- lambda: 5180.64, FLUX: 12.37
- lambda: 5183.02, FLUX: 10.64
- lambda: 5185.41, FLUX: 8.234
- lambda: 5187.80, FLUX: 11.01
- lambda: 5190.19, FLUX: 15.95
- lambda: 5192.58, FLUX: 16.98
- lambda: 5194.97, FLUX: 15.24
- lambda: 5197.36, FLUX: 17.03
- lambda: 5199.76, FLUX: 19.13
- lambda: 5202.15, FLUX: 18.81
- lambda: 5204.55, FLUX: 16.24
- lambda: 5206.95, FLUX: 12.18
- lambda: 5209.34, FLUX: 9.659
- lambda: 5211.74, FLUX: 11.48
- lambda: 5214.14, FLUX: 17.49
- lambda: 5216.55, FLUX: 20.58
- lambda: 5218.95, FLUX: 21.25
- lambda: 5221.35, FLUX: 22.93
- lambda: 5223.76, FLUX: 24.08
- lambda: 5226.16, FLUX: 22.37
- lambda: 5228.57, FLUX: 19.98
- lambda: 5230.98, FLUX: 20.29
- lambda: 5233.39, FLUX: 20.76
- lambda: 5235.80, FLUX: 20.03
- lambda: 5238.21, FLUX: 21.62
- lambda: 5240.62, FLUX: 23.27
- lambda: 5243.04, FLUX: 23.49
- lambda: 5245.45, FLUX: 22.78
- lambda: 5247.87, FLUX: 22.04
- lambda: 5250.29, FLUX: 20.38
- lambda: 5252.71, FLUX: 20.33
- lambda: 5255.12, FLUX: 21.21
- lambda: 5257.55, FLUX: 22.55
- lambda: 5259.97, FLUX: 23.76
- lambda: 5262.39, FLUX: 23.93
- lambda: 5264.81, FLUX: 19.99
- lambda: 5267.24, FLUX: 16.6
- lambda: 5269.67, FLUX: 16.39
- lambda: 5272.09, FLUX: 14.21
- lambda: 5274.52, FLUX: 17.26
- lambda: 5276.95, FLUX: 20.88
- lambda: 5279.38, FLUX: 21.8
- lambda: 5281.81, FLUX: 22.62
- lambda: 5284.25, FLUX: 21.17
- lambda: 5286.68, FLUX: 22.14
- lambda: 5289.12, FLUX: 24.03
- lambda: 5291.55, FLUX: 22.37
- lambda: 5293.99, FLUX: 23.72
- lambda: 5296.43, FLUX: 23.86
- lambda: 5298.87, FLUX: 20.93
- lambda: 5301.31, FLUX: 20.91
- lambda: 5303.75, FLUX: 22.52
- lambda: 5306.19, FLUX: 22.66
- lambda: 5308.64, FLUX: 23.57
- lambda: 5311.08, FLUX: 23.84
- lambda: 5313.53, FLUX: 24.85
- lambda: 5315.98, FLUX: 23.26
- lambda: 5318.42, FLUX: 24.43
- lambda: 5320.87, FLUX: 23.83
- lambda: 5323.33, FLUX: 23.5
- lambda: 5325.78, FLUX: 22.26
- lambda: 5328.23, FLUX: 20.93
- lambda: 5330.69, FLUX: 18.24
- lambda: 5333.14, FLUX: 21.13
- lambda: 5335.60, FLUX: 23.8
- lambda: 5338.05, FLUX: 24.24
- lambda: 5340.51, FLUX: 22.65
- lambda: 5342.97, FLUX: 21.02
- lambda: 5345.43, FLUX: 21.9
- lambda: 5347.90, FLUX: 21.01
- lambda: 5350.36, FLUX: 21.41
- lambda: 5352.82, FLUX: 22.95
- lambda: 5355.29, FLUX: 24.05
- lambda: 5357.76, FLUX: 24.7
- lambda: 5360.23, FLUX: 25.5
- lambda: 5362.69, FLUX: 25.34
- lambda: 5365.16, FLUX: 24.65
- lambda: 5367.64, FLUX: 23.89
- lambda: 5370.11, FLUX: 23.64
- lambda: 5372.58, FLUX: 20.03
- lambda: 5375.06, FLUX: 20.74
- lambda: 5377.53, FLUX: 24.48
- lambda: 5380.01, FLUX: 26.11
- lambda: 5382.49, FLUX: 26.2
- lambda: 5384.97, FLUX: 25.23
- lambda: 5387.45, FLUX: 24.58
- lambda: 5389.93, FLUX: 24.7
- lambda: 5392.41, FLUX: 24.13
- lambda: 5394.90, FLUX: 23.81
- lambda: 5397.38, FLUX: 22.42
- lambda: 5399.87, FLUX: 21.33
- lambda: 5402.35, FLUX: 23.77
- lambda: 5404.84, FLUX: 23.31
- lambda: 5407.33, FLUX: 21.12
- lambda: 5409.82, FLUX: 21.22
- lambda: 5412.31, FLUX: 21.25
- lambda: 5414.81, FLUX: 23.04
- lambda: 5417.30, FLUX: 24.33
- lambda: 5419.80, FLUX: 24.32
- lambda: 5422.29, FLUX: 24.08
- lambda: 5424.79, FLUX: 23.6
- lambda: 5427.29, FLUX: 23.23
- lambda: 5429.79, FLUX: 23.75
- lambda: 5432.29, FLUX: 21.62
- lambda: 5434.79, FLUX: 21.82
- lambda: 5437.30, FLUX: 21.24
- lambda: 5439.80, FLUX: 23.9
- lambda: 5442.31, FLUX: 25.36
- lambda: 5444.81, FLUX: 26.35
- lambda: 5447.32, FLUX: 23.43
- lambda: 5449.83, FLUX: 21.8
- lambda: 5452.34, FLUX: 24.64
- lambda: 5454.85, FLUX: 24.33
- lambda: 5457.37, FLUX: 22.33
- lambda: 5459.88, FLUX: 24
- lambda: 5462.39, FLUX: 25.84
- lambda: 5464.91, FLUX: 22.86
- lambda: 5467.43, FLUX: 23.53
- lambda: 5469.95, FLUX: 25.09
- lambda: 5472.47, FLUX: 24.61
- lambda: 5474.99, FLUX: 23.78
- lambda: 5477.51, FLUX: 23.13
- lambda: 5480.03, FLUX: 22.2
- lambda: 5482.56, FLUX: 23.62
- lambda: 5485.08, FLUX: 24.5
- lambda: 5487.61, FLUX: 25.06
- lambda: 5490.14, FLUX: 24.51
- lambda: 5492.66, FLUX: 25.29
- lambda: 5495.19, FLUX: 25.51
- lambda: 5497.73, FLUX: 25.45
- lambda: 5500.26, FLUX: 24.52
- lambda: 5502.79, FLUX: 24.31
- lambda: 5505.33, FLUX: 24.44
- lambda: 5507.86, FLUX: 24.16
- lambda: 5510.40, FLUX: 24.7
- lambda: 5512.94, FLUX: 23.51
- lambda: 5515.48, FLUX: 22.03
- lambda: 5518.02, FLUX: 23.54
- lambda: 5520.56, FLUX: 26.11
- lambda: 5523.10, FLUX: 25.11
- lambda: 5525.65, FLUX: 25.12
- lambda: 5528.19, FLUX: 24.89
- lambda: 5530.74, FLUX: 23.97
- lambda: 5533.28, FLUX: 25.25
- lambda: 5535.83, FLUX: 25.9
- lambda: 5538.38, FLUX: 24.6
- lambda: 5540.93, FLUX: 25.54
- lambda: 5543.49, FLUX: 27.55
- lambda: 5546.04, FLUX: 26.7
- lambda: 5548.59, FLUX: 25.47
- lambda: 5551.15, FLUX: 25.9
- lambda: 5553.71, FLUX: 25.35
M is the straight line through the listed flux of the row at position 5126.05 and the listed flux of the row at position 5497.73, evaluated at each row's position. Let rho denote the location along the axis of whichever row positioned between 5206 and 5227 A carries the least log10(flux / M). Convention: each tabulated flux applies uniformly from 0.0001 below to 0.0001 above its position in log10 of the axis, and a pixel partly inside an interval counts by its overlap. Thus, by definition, 5209.34 A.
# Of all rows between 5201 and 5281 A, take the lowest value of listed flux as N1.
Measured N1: 9.659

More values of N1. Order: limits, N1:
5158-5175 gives 9.641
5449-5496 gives 21.8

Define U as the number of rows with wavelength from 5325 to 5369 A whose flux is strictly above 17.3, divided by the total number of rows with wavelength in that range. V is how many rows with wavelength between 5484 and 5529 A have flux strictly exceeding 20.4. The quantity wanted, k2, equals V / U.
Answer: 18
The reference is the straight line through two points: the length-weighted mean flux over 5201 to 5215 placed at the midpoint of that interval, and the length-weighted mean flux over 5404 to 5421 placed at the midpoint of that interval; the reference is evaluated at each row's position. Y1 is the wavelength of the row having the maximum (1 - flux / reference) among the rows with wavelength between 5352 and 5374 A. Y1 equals 5372.58 A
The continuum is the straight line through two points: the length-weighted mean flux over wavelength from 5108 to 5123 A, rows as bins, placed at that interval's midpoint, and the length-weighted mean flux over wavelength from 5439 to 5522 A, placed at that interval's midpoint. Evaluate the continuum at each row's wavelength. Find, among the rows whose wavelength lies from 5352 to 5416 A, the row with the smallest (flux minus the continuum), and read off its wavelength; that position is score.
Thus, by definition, 5372.58 A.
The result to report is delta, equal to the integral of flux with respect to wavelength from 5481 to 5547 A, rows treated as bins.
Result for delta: 1638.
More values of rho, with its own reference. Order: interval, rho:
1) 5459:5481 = 5480.03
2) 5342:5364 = 5347.90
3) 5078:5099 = 5088.42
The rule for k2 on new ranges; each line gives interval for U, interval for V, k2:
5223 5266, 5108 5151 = 0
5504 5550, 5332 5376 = 17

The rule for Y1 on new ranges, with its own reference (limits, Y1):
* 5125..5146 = 5133.14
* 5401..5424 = 5412.31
